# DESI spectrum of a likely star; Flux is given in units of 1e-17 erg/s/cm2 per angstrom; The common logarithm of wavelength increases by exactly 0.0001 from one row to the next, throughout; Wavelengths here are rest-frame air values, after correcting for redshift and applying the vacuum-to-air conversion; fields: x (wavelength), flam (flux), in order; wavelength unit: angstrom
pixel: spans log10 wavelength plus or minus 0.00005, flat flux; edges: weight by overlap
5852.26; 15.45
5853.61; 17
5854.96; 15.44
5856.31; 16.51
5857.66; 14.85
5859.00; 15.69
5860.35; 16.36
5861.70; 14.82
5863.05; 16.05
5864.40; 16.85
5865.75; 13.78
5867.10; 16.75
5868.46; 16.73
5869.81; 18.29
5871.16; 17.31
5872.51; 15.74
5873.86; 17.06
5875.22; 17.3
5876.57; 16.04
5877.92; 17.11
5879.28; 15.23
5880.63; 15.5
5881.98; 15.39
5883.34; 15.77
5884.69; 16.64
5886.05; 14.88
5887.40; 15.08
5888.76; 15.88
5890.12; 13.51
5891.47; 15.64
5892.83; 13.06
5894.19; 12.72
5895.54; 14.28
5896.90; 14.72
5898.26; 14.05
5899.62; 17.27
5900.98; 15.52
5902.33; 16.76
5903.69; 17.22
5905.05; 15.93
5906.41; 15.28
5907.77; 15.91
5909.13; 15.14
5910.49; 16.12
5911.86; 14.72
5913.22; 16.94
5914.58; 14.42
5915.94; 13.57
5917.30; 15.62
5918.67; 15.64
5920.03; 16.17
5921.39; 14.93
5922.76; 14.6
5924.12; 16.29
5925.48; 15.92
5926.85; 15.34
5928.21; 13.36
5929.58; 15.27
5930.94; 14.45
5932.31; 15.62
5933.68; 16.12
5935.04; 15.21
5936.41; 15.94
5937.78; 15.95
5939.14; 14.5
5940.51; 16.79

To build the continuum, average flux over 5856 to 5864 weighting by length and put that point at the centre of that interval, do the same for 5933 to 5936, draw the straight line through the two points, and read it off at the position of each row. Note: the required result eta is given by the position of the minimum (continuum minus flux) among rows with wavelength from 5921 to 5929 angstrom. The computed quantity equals 5924.12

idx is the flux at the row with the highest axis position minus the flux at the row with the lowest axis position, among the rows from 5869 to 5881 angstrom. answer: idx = -2.8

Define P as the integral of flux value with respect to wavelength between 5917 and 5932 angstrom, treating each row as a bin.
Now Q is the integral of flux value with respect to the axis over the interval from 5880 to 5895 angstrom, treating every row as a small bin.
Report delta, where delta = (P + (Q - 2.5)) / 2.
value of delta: 225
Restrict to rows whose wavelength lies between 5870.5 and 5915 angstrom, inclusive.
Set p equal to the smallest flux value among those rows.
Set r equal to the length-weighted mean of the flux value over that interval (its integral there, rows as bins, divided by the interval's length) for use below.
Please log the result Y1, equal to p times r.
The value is 198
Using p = 12.72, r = 15.6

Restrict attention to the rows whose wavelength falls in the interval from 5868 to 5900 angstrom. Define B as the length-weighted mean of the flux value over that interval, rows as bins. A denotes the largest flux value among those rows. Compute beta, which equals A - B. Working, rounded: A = 18.29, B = 15.6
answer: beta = 2.7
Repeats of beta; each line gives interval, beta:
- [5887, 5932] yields 2.1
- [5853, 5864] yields 1.1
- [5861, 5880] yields 1.9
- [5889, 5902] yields 2.6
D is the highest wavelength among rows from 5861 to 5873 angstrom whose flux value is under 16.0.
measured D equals 5872.51 angstrom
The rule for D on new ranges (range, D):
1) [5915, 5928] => 5926.85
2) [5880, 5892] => 5891.47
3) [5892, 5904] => 5900.98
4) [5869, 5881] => 5880.63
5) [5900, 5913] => 5911.86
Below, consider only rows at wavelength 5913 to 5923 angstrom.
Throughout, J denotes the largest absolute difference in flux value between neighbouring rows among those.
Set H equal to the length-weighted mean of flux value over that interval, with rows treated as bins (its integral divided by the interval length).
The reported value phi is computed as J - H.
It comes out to -12.66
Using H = 15.18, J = 2.52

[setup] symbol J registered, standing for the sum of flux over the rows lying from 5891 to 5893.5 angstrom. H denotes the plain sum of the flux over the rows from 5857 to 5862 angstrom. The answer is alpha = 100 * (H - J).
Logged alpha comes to 3302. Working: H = 62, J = 29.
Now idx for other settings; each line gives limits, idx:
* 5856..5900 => 0.8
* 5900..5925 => 0.8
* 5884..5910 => -1.5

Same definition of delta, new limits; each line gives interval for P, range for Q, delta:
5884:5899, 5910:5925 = 223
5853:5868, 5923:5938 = 233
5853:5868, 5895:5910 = 235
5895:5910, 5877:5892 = 233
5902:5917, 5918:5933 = 230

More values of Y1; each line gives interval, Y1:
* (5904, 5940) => 205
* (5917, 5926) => 228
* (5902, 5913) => 234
